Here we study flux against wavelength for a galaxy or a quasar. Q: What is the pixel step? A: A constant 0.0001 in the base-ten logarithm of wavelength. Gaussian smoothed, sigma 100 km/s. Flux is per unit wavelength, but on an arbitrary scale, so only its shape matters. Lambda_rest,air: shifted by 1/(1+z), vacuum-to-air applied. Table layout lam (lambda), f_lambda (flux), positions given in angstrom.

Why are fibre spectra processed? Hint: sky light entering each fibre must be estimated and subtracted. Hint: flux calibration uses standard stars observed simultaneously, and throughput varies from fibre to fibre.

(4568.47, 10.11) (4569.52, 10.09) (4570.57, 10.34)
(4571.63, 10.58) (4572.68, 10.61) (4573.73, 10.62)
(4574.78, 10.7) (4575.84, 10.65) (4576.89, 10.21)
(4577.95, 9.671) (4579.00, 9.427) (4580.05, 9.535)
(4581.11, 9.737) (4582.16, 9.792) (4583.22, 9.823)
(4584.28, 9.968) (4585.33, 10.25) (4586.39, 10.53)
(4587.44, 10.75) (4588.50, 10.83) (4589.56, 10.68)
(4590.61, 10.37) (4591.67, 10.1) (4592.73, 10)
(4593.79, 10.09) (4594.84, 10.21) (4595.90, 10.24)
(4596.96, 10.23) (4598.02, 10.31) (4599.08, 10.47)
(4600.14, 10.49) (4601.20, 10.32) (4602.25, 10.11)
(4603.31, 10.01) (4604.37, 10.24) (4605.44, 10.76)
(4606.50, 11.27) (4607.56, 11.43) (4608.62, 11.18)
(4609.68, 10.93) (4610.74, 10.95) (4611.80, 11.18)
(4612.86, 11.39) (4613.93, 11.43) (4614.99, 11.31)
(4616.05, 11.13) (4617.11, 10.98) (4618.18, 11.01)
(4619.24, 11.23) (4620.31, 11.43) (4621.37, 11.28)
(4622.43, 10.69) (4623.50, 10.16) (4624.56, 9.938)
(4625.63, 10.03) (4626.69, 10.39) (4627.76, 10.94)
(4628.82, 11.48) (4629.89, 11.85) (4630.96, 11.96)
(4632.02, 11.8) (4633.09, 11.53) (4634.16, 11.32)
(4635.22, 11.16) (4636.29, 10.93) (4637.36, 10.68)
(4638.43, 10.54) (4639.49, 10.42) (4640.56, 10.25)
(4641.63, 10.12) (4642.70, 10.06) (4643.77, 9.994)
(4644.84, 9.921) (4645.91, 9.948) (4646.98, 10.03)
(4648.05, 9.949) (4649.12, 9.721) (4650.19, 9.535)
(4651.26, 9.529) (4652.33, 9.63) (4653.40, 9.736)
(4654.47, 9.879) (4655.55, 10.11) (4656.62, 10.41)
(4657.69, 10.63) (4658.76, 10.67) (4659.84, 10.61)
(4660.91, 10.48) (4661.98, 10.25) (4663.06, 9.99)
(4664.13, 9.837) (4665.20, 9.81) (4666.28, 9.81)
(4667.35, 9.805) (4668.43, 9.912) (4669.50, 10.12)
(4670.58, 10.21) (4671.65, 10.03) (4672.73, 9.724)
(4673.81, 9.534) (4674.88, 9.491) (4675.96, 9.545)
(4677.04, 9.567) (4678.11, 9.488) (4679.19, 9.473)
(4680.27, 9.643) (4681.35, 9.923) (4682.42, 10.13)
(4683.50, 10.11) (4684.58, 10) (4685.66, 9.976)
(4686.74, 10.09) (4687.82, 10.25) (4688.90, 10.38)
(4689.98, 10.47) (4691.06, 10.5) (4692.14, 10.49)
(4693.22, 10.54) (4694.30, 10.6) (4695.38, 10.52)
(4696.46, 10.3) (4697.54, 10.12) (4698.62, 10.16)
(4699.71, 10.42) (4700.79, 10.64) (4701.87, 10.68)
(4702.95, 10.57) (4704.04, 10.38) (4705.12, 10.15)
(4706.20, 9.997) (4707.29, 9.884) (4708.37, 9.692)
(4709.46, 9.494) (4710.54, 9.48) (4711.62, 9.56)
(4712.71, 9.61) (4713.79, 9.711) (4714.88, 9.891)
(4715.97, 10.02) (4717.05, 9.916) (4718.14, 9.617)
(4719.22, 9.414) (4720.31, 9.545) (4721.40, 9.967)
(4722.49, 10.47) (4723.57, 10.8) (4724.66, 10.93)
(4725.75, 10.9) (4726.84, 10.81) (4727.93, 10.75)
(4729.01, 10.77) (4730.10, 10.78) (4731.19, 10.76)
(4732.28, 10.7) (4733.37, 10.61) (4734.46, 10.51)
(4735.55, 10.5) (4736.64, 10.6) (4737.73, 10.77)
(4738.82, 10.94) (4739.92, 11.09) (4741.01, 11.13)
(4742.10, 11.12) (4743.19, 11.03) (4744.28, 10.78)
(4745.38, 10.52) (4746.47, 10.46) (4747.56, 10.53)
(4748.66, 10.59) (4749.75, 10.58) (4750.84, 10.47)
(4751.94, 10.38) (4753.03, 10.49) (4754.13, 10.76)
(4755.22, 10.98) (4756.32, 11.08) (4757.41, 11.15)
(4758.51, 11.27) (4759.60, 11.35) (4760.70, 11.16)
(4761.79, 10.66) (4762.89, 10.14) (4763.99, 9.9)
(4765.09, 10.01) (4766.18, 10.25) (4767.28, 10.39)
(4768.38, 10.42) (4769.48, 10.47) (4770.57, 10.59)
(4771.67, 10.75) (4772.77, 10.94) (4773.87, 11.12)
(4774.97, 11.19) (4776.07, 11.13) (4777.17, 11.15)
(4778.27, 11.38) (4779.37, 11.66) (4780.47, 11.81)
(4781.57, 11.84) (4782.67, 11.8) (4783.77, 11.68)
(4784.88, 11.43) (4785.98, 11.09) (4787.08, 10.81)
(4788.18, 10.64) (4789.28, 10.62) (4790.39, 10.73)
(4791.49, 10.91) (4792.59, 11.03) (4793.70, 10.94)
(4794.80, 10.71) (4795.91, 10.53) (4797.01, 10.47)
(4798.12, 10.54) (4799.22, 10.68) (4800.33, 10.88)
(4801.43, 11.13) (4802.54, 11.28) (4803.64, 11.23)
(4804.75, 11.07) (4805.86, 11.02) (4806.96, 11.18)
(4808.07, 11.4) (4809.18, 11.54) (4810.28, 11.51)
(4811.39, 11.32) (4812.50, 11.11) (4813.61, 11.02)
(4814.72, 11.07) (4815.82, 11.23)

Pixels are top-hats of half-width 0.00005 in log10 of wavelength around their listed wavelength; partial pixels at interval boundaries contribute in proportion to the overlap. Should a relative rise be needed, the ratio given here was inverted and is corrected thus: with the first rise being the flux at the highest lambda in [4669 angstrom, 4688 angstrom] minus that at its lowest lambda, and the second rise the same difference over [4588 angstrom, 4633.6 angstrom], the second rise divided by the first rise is 5.4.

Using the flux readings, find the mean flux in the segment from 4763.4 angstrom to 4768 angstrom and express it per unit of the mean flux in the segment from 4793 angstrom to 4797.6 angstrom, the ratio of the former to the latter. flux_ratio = 0.95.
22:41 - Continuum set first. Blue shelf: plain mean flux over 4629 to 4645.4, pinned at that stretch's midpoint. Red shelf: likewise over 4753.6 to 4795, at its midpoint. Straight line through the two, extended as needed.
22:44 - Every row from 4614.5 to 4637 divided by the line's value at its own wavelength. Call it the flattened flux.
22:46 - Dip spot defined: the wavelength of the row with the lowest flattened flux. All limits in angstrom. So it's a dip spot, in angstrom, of 4624.56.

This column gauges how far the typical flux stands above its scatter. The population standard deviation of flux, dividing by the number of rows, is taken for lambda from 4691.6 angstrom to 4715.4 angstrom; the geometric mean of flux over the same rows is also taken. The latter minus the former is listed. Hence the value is 9.72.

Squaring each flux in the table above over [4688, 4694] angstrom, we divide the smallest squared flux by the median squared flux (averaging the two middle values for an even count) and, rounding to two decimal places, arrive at 0.98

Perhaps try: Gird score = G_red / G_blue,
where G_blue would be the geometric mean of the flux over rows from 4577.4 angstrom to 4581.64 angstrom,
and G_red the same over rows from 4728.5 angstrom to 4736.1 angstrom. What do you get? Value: 1.11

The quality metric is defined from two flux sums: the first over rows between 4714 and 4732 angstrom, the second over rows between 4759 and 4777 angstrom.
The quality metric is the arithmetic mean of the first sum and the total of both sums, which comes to 251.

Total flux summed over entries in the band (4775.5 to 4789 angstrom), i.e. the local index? 136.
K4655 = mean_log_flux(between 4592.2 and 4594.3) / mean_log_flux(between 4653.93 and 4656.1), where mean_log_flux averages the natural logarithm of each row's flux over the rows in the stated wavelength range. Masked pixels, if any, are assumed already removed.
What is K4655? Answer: 1.00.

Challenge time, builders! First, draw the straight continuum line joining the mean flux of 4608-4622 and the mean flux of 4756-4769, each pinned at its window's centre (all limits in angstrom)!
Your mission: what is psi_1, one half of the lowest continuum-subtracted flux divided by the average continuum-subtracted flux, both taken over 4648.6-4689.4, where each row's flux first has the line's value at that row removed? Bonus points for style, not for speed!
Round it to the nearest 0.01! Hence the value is 0.73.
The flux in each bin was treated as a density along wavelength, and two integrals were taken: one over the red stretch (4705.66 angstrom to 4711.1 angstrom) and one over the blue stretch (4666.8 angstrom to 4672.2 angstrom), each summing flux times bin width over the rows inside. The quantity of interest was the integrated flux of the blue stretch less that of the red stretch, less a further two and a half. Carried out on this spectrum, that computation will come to -1.3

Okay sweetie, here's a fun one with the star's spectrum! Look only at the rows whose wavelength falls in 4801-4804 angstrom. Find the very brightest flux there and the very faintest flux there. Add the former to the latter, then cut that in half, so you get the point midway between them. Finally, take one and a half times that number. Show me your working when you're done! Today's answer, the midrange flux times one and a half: 16.8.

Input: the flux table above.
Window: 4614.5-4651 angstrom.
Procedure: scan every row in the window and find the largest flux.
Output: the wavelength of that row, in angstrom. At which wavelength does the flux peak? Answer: 4630.96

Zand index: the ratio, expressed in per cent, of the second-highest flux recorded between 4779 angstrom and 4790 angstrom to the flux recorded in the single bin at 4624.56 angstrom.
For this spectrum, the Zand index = 119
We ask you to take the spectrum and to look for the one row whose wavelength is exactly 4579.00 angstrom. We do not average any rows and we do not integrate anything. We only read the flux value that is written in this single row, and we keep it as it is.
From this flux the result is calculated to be 9.427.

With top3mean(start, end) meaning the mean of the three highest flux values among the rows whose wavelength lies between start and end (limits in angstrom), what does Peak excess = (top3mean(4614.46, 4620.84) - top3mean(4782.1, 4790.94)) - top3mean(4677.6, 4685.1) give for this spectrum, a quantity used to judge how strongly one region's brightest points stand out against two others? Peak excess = -10.4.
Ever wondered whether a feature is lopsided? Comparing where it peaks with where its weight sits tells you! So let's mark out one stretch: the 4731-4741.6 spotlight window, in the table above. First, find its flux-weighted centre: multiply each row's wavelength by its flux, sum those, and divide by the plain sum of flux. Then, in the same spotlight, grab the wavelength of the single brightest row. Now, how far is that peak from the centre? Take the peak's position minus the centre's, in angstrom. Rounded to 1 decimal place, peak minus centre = 4.9 angstrom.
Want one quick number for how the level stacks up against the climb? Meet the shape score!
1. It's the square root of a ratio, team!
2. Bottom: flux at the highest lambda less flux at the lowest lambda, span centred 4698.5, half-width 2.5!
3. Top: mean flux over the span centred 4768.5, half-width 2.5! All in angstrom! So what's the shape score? 5.5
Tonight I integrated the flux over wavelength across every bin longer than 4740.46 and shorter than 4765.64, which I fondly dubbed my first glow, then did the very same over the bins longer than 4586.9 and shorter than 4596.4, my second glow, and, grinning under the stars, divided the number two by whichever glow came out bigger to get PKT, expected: 0.0074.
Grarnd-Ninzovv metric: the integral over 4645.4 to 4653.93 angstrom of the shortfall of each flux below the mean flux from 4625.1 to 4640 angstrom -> 11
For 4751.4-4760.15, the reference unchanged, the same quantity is 1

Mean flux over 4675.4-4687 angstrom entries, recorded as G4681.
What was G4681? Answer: 9.8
